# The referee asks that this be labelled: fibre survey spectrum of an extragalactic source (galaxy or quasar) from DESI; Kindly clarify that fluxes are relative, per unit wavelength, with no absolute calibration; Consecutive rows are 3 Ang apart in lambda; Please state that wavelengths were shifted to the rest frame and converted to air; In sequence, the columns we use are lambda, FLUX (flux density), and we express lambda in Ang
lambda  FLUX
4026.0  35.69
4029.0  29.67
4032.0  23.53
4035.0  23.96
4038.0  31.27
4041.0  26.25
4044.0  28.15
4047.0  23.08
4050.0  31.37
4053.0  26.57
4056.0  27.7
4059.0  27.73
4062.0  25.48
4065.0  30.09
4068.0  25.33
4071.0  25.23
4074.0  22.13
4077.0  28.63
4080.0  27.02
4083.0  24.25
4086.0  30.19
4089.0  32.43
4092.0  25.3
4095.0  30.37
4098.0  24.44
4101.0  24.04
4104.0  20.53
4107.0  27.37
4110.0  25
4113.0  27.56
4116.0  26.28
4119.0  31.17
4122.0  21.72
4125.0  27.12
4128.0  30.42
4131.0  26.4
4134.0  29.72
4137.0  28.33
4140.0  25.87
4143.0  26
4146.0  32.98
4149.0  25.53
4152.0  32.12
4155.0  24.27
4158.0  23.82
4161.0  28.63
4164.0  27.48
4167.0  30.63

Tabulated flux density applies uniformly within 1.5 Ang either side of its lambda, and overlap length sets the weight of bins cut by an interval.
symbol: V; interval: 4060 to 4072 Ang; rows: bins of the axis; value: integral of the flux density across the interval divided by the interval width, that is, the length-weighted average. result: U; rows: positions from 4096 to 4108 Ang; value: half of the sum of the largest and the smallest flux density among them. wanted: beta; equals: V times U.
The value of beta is 638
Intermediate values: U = 24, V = 26.6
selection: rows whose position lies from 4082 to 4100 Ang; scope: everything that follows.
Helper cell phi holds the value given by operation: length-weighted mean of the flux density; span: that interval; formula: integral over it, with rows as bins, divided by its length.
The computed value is 27.82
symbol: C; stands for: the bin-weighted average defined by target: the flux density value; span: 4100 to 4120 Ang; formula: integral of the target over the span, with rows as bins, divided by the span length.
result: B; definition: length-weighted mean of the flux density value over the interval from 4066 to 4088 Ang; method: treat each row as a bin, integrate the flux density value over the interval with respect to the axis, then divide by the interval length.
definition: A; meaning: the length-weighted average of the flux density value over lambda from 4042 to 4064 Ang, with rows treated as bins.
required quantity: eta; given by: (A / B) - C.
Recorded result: -24.9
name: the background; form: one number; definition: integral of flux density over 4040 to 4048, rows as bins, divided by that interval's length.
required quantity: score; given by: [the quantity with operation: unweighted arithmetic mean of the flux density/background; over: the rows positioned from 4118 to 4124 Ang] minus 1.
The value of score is 0.018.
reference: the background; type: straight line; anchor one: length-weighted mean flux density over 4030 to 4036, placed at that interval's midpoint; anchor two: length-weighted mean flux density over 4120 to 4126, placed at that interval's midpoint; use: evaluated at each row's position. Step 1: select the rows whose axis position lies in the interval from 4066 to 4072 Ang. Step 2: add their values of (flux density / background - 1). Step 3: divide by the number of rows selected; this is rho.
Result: 0.03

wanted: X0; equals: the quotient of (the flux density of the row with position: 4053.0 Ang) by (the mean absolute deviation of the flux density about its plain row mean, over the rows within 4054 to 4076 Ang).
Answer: 13.7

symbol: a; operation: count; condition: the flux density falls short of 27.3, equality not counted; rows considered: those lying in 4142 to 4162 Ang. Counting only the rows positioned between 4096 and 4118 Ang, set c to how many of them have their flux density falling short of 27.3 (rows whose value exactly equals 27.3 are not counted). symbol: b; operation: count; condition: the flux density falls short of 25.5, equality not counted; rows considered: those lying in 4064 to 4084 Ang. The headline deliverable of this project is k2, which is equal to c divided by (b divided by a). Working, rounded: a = 4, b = 4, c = 5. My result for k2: 5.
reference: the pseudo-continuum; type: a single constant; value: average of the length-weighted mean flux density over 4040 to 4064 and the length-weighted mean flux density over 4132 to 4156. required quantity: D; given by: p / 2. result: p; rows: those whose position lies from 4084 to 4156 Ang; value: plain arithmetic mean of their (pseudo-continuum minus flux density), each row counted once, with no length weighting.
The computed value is 0.17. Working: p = 0.34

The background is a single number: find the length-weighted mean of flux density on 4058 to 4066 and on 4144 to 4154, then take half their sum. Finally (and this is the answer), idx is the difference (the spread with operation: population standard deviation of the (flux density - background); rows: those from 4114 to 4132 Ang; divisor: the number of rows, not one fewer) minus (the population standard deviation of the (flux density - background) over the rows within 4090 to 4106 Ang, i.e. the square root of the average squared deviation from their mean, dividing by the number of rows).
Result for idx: -0.1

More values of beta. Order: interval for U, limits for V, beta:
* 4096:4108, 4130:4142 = 660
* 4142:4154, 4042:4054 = 798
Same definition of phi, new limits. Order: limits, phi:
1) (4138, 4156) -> 27.91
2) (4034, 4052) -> 27.42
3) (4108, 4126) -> 26.48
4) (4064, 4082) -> 26.24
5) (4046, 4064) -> 27.18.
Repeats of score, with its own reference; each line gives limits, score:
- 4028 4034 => 0.024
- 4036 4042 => 0.107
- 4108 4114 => 0.012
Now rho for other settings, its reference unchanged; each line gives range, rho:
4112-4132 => 0.10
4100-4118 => 0.02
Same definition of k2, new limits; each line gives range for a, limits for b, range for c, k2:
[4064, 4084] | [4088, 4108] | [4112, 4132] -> 5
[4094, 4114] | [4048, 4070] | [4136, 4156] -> 8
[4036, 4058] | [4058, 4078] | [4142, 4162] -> 3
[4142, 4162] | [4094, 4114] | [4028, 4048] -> 4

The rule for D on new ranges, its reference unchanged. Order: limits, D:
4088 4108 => 0.64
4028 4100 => 0.27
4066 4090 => 0.37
